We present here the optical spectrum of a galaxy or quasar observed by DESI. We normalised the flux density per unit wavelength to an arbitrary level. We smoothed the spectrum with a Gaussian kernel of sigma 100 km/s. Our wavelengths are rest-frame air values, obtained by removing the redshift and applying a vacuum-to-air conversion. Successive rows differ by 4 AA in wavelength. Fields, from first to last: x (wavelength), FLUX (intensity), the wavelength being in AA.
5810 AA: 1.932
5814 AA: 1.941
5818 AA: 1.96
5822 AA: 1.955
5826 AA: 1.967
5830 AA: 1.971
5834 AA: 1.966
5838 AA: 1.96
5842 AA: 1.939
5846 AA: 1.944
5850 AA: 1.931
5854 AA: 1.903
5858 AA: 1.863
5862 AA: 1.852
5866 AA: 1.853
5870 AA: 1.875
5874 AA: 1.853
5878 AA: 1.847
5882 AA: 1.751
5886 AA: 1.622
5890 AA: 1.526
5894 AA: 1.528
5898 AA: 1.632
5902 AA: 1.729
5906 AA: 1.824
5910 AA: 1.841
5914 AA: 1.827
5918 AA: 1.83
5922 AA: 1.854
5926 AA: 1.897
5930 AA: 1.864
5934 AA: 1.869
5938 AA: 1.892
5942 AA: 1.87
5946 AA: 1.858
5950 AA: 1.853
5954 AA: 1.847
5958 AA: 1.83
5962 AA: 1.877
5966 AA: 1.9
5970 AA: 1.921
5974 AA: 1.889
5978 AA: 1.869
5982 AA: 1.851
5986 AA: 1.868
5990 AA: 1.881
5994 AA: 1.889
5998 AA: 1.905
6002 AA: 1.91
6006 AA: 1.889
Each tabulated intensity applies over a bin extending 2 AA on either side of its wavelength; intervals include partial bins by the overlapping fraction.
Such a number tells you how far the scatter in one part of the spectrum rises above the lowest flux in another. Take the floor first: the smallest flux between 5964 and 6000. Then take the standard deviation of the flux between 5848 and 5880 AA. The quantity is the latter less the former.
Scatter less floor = -1.82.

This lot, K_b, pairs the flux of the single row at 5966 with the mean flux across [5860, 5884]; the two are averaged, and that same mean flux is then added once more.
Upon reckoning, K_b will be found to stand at 3.71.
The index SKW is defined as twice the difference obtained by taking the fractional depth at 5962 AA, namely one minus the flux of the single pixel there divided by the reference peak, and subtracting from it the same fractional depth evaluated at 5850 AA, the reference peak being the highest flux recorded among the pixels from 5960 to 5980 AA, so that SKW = 0.056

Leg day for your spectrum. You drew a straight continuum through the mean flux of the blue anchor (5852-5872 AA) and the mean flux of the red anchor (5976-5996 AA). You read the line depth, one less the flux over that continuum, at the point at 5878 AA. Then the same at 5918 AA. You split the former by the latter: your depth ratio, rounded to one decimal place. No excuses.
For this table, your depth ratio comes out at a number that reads 0.6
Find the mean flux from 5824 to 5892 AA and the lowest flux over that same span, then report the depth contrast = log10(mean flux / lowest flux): 0.09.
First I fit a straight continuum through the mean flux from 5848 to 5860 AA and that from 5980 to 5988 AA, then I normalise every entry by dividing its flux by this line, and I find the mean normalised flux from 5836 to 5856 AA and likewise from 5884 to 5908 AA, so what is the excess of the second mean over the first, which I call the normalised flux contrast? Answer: -0.146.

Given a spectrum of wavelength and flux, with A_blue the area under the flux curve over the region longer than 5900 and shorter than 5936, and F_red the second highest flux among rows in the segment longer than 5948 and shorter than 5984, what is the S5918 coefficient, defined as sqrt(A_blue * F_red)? 11.2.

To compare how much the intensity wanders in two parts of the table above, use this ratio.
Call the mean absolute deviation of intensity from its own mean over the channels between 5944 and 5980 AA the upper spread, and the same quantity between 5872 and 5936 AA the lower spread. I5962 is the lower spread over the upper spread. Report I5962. 4.6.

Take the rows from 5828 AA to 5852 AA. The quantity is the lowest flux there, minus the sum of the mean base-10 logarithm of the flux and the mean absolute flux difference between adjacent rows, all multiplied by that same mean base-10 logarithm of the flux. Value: 0.47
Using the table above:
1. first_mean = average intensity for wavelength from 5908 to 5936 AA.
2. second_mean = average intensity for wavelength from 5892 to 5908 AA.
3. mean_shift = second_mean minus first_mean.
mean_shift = -0.176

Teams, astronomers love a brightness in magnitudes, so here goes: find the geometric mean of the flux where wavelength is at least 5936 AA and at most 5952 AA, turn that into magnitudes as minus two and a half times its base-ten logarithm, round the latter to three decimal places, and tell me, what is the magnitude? -0.679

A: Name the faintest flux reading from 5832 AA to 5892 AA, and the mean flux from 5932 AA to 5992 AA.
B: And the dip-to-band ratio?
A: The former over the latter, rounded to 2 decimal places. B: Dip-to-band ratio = 0.82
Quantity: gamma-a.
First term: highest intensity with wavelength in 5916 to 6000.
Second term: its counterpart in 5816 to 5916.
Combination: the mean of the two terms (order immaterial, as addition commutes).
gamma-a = 1.95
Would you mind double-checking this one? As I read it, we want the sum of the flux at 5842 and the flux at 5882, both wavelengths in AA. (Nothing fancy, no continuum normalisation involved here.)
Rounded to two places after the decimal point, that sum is 3.69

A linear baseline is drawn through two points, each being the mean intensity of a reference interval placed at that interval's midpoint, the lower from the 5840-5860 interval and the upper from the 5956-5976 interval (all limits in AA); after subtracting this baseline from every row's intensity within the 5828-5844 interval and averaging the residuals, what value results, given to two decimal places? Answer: 0.04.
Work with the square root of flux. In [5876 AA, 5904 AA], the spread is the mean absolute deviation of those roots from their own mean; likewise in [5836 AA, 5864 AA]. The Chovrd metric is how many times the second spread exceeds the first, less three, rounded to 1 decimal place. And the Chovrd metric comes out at -2.7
